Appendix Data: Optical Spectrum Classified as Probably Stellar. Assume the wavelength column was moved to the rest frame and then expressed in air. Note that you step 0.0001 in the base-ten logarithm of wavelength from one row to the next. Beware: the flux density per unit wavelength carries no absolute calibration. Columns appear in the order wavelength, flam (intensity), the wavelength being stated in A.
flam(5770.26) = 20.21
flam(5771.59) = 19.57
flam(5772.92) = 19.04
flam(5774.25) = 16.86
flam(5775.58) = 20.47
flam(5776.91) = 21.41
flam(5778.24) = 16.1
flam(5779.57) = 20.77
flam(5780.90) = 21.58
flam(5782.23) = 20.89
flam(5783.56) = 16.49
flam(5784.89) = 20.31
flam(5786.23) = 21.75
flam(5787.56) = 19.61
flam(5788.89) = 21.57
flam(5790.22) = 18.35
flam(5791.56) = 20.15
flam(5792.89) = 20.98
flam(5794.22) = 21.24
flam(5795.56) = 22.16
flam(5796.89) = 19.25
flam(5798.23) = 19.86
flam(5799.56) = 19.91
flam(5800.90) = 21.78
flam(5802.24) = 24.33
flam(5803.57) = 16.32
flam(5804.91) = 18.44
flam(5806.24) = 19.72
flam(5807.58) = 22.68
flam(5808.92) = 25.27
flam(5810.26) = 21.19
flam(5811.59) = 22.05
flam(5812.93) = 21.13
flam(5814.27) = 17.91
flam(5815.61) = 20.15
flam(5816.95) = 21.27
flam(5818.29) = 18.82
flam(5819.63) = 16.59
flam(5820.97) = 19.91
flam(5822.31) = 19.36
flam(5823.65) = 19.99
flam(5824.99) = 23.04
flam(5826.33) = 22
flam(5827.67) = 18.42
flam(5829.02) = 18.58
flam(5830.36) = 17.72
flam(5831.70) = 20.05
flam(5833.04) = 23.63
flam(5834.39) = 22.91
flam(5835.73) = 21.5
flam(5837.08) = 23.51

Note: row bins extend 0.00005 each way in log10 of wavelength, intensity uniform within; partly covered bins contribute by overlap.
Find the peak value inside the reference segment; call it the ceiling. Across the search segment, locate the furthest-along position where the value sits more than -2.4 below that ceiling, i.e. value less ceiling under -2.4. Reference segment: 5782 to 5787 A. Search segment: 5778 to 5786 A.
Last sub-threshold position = 5783.56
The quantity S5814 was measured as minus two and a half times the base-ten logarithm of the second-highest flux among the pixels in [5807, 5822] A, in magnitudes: -3.39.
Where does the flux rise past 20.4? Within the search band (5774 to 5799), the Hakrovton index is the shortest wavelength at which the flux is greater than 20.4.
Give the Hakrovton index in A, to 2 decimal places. 5775.58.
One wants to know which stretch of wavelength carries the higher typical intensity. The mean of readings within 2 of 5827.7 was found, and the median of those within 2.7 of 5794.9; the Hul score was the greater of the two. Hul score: 21.1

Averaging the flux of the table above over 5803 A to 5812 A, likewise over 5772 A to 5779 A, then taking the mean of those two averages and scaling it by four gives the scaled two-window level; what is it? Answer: 79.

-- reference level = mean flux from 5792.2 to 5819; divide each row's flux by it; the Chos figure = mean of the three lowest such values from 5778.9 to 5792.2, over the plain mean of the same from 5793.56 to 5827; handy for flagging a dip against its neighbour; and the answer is 0.882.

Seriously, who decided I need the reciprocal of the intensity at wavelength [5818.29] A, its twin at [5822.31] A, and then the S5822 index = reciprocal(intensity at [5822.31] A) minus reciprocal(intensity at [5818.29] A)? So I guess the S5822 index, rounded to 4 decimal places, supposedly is -0.0015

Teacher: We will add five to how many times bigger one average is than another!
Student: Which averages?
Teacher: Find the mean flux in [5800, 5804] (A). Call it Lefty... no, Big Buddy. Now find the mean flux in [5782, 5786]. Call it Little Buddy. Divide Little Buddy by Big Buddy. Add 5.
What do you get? 5.92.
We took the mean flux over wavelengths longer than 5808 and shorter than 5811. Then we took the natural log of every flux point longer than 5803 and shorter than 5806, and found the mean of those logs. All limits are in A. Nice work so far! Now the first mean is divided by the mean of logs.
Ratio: 8.1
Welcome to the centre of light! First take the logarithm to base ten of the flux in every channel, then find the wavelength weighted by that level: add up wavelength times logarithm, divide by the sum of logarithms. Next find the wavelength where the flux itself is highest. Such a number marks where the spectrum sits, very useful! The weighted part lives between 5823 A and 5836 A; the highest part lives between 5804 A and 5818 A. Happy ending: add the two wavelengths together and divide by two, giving 5819.3 A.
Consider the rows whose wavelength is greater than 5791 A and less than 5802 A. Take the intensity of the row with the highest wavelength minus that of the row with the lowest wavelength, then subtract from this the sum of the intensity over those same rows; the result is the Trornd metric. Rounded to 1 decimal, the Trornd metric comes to -163.7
